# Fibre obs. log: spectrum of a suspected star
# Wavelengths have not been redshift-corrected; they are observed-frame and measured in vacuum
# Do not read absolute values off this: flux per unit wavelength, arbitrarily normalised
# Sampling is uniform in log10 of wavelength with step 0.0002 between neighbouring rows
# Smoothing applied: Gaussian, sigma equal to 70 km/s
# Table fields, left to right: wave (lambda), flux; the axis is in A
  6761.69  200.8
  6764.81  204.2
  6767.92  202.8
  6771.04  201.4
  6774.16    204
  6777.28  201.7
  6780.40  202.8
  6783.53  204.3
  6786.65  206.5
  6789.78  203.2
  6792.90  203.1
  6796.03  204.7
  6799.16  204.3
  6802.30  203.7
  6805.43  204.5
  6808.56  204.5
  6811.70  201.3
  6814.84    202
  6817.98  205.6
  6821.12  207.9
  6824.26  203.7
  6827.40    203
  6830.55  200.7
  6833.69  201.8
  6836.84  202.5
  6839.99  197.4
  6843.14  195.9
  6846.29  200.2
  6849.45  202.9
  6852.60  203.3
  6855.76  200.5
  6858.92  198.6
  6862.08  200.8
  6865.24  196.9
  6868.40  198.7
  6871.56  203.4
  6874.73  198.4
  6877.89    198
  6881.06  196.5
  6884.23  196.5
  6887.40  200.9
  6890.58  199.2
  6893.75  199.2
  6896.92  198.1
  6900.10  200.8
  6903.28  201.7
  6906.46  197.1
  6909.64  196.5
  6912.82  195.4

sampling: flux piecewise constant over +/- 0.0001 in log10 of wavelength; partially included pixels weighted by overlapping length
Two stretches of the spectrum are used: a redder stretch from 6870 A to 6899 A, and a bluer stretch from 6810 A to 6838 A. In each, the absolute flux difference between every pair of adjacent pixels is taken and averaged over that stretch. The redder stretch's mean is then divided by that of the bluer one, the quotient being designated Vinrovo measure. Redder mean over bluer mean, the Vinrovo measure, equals 0.90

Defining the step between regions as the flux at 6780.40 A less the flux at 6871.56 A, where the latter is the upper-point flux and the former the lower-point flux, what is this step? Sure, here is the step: -1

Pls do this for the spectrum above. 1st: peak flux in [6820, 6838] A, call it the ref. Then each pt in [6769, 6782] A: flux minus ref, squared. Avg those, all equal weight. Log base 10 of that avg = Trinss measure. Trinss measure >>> 1.48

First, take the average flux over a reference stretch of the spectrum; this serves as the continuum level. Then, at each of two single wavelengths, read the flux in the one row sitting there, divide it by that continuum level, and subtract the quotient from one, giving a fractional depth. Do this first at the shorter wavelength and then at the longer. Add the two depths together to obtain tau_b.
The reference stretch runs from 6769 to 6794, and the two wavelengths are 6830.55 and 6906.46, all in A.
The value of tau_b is 0.044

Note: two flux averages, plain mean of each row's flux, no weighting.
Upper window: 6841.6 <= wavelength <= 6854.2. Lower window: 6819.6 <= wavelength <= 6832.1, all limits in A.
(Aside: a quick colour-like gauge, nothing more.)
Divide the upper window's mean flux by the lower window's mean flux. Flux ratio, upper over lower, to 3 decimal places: 0.984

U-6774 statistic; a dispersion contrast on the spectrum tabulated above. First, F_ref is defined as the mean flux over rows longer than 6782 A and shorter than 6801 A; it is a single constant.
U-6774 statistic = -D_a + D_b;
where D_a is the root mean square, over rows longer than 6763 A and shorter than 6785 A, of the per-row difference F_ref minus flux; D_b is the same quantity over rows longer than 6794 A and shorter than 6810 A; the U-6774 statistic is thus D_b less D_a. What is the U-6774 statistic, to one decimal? -1.4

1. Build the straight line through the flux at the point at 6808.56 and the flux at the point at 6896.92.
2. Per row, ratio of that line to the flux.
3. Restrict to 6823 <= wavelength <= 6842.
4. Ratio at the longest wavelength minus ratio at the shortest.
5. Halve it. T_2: 0.013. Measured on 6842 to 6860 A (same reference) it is -0.010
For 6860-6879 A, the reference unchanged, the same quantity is 0.004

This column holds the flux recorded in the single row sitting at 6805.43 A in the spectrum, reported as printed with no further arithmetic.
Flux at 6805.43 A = 204.5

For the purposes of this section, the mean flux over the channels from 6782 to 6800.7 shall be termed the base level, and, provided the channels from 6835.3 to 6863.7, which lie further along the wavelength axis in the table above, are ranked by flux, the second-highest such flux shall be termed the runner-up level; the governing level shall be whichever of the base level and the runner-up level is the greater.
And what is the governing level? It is 204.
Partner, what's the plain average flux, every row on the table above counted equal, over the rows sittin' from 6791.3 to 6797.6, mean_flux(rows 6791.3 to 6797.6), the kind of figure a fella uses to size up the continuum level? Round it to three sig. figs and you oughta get 204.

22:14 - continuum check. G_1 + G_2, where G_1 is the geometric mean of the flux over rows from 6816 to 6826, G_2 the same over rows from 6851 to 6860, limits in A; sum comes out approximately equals 407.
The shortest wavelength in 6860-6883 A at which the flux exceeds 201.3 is 6871.56 A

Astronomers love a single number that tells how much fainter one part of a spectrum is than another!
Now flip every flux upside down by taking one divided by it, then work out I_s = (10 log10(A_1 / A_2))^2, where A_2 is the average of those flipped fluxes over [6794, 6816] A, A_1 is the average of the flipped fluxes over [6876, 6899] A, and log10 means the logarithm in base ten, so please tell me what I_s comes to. 0.013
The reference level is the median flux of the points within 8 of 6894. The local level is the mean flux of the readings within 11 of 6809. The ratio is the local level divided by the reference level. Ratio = 1.023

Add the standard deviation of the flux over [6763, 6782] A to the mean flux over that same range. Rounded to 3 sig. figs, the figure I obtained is 204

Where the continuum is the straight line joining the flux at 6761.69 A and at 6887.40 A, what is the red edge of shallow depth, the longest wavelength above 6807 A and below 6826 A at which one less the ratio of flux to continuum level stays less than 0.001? 6824.26 A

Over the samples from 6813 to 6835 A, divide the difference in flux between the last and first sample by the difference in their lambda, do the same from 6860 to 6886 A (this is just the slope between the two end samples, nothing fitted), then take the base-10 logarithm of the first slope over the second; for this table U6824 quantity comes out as -1.26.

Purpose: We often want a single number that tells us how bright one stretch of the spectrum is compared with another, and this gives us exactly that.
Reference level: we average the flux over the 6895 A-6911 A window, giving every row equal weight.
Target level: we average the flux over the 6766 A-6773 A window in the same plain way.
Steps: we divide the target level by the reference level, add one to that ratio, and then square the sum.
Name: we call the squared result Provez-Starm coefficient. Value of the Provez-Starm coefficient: 4.07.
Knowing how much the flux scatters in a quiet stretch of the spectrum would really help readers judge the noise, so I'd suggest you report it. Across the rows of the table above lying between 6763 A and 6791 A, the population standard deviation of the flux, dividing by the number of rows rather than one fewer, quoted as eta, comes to 1.5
